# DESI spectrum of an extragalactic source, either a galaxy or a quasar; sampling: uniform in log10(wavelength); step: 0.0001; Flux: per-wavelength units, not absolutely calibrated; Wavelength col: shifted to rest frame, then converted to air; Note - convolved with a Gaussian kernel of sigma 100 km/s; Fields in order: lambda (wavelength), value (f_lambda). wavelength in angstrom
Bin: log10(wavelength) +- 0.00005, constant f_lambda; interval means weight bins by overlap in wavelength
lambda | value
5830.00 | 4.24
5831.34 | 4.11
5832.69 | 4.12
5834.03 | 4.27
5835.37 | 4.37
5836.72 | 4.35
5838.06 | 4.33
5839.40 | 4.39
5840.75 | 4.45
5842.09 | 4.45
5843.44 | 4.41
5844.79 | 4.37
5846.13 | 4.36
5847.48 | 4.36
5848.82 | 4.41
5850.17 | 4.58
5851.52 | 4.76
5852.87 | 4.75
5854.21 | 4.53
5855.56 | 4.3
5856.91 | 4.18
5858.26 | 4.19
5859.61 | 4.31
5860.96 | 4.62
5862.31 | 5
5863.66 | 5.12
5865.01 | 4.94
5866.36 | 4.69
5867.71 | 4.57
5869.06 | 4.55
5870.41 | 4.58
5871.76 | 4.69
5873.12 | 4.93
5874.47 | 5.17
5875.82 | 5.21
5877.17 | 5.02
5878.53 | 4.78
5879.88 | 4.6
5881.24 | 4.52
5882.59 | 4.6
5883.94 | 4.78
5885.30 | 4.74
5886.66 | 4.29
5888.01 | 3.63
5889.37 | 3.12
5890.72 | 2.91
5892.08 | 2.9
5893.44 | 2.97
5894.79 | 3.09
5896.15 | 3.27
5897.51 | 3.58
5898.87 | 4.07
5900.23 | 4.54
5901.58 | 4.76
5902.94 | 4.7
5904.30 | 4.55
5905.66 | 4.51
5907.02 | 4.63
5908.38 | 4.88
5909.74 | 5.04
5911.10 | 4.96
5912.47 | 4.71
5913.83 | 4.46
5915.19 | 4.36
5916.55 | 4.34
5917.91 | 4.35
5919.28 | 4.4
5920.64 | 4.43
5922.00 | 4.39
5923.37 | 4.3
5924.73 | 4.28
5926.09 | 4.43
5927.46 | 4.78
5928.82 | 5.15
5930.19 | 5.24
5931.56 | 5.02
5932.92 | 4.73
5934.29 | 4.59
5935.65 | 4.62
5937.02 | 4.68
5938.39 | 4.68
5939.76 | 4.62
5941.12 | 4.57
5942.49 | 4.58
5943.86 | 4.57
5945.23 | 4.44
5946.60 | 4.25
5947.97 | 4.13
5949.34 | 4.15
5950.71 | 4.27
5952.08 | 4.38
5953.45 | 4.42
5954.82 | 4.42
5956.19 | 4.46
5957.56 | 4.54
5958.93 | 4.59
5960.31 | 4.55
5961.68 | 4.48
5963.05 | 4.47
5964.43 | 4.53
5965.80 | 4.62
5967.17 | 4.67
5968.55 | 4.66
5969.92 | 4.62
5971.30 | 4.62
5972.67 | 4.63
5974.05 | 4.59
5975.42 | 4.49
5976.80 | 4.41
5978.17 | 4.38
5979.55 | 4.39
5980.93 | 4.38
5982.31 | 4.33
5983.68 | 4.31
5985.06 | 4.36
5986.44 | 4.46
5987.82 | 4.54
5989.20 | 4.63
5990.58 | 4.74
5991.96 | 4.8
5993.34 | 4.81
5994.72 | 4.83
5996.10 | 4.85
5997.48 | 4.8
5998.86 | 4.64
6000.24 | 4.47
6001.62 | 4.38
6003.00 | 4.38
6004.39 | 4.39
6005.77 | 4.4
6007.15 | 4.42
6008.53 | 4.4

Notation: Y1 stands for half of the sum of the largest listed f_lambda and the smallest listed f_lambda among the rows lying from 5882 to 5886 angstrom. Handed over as 4.69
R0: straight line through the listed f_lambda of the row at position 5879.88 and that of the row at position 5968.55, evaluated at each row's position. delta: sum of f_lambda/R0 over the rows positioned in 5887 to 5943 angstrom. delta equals 38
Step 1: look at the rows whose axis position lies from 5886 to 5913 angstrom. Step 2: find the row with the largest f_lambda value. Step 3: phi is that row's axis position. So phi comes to 5909.74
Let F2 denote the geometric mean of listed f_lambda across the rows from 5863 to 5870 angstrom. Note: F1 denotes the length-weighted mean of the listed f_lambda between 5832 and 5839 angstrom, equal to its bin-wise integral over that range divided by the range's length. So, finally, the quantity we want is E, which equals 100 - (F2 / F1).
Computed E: 98.9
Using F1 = 4.29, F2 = 4.77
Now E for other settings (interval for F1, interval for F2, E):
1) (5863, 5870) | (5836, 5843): 99.1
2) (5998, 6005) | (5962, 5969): 99.0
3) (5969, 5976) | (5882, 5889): 99.0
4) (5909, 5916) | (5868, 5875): 99.0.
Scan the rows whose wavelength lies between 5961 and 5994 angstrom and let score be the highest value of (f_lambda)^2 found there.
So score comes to 23.1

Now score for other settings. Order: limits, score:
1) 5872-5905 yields 27.1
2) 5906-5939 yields 27.5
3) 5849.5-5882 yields 27.1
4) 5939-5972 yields 21.8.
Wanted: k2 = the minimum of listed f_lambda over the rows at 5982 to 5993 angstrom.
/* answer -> 4.31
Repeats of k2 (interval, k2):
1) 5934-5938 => 4.59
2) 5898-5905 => 4.07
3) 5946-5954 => 4.13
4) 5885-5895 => 2.9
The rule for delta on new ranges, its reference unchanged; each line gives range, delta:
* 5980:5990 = 7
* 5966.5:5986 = 13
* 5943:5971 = 19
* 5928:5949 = 15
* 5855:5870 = 11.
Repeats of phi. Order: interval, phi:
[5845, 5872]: 5863.66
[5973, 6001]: 5996.10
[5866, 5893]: 5875.82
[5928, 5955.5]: 5930.19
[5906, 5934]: 5930.19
